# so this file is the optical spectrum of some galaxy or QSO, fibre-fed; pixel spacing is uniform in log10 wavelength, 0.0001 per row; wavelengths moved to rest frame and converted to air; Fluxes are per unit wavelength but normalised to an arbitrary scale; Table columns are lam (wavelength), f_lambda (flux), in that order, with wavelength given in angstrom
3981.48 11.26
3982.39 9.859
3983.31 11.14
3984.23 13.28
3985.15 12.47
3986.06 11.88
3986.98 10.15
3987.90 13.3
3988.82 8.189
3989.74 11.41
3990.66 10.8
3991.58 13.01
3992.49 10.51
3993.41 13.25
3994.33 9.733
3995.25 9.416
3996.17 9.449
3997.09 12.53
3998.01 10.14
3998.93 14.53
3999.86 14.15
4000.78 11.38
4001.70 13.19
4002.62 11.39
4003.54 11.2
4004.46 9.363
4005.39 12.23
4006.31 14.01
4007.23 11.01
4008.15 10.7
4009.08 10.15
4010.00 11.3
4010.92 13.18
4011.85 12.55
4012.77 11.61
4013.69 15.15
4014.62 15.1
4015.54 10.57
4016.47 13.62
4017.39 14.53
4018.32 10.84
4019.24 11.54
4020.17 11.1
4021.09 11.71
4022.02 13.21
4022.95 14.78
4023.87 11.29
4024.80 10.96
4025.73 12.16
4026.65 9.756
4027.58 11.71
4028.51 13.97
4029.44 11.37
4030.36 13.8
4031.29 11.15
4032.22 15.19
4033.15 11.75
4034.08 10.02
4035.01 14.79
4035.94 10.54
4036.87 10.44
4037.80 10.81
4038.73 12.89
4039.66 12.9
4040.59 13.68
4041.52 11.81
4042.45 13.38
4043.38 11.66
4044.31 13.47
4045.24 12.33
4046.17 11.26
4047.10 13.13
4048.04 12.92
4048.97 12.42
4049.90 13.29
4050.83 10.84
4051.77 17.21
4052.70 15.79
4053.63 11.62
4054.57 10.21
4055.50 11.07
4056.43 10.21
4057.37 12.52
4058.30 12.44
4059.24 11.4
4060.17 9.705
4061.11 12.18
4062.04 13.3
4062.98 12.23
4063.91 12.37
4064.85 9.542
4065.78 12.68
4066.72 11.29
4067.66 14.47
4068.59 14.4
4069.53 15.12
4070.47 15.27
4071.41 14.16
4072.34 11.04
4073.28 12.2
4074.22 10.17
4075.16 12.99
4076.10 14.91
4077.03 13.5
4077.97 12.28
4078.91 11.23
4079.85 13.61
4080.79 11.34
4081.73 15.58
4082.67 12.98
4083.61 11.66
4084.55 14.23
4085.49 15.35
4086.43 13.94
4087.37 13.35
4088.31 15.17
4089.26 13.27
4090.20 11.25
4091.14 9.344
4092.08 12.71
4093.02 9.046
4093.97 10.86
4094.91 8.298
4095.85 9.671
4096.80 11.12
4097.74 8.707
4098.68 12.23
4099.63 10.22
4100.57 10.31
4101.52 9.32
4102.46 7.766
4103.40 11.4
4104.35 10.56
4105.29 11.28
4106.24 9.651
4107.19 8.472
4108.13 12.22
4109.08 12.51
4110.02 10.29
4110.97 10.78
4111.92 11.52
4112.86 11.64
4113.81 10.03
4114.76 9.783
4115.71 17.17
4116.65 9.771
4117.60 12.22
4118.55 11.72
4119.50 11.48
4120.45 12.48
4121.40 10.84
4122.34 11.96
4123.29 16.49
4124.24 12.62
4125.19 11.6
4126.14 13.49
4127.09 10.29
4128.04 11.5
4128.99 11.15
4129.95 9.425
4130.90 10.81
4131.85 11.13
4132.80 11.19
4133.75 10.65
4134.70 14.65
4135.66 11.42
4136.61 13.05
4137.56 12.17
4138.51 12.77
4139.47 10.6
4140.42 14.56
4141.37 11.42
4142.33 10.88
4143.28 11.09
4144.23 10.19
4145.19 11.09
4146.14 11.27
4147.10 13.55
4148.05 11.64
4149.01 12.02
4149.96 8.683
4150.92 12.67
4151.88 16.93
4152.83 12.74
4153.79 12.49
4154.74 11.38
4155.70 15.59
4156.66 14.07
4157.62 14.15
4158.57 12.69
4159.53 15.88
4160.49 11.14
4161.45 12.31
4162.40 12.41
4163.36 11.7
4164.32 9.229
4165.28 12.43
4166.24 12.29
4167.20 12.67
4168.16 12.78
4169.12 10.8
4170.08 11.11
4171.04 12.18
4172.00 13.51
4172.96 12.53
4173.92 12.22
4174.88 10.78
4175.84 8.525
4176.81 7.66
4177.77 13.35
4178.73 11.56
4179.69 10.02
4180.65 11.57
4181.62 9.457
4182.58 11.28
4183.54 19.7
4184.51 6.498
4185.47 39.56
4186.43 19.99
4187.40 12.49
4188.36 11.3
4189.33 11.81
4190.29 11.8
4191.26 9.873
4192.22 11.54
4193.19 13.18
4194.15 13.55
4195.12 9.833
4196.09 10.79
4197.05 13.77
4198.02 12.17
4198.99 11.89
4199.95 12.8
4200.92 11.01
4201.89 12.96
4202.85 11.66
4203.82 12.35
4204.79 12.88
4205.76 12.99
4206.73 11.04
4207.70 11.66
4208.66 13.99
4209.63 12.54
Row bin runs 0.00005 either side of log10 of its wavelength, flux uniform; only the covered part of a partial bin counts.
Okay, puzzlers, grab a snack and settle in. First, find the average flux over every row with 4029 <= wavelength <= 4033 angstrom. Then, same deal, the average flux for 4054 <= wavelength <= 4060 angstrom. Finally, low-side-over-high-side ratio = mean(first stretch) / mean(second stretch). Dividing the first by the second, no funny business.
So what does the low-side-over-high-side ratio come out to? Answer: 1.14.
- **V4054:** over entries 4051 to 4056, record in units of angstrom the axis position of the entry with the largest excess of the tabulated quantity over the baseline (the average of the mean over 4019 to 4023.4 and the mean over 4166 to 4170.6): 4051.77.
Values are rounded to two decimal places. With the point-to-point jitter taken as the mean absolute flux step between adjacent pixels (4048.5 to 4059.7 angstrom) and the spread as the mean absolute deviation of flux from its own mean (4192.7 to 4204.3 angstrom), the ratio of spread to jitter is 0.47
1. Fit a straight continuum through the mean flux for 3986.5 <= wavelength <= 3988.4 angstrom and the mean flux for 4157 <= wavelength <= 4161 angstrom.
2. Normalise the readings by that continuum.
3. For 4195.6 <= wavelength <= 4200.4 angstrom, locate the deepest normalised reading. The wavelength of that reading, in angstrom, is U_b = 4196.09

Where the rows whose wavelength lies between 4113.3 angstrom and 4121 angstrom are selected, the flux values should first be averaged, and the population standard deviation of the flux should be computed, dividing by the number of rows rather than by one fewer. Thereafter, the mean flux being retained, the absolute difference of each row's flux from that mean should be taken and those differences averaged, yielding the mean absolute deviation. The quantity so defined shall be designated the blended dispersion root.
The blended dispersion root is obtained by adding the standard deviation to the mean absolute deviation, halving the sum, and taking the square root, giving 1.39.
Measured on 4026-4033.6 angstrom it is 1.26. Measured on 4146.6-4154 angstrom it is 1.33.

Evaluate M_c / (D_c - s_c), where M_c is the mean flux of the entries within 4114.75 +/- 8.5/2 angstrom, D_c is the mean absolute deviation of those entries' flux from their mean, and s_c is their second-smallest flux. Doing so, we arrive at -1.38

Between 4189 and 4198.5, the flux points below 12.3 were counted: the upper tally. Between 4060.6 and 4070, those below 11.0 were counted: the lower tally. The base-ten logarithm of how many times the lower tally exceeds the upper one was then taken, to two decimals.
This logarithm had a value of -0.85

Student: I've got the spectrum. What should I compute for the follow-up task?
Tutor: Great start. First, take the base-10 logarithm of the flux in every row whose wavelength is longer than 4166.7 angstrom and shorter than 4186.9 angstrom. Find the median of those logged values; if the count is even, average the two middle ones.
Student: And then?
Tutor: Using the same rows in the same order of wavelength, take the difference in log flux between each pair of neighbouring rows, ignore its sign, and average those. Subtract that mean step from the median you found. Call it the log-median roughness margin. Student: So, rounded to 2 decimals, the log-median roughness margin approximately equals 0.92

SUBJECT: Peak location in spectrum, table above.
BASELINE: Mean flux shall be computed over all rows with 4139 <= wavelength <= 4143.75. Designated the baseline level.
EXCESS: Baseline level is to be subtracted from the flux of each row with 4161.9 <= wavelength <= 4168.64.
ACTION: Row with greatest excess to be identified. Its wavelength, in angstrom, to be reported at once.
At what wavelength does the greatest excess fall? 4168.16 angstrom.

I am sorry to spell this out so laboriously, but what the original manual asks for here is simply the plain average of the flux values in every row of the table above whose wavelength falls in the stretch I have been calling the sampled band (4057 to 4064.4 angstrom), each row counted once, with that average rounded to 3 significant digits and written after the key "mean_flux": 12.0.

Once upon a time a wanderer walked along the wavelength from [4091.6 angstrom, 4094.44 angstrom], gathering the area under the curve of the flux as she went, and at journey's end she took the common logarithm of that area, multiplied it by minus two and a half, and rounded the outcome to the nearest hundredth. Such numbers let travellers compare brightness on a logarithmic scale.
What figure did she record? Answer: -3.72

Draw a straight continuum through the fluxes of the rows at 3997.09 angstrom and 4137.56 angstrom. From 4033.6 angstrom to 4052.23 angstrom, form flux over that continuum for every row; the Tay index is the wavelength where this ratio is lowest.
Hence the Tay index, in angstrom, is 4034.08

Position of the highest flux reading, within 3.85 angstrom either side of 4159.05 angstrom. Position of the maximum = 4159.53 angstrom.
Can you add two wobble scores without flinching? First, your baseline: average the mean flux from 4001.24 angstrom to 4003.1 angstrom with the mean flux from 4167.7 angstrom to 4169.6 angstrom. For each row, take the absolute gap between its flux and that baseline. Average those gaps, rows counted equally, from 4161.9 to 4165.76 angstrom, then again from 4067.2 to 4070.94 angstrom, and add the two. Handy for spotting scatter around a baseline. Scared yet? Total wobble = 3.75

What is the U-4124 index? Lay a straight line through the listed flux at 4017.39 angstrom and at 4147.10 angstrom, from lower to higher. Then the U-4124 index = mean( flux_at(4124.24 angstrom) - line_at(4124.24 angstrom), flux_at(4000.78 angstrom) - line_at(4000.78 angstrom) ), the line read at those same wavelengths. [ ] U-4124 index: -2.2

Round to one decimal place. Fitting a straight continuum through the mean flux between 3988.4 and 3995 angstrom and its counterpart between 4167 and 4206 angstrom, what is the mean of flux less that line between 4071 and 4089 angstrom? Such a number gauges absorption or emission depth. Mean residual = 1.4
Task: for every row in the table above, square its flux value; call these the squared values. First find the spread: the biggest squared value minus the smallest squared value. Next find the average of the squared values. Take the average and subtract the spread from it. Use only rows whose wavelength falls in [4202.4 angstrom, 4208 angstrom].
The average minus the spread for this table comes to 100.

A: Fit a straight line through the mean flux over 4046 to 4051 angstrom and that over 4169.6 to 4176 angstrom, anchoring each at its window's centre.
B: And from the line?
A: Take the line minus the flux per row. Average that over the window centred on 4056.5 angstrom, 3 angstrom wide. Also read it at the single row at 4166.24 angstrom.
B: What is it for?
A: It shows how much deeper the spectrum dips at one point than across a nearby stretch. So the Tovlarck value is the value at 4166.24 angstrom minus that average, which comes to -2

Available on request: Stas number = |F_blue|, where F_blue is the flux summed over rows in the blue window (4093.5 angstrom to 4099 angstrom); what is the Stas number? 61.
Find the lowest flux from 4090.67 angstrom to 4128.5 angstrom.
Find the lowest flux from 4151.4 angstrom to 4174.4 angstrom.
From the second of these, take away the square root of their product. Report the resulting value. 0.8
